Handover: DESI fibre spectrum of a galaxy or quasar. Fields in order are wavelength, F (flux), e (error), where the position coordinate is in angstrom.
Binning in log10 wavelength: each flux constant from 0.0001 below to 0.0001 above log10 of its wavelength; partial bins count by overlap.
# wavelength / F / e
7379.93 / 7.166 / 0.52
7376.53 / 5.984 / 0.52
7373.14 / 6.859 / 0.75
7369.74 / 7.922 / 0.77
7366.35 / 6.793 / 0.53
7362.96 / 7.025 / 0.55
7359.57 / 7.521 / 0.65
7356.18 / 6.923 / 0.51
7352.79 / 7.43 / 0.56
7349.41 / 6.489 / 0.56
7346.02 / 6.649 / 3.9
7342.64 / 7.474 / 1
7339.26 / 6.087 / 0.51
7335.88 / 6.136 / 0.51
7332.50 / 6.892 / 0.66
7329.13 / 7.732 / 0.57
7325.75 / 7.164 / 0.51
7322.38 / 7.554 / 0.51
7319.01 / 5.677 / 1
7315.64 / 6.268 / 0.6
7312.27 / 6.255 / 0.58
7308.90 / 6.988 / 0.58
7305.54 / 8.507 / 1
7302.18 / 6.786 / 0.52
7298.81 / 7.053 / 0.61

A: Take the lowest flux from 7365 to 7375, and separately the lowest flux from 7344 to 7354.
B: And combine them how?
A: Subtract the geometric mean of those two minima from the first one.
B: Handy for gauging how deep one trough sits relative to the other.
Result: 0.15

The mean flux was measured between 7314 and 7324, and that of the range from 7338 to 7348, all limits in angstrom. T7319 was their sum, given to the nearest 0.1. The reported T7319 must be 13.2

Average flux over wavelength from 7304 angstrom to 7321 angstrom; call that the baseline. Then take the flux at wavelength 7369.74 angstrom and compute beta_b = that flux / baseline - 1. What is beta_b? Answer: 0.18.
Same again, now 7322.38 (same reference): 0.12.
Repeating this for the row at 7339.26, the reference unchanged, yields -0.10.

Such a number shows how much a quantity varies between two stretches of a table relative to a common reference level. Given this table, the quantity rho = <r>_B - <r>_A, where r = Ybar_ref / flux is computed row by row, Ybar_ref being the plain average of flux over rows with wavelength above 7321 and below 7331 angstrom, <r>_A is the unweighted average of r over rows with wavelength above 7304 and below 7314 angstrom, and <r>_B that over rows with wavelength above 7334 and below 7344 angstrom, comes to 0.101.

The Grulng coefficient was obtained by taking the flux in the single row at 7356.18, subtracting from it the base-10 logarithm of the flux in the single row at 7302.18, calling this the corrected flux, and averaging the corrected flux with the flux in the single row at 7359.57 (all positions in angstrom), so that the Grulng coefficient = 6.81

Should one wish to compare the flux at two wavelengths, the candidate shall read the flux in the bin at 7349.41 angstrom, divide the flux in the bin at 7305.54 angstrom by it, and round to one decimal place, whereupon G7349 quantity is 1.3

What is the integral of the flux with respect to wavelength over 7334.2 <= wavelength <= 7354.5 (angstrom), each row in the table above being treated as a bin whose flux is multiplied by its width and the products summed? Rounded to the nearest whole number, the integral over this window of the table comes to 136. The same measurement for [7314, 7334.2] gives 139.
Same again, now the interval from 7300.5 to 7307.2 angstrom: 51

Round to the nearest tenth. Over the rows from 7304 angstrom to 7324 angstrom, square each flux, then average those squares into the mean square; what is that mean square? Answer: 48.2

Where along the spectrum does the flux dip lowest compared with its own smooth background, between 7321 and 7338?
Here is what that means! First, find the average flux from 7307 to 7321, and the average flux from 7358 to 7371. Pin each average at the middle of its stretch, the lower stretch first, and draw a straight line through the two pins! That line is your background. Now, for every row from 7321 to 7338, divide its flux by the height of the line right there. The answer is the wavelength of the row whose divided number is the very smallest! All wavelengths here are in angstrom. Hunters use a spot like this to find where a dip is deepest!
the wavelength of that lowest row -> 7335.88 angstrom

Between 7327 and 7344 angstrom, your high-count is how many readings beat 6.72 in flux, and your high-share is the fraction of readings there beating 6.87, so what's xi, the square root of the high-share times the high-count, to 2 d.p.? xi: 1.34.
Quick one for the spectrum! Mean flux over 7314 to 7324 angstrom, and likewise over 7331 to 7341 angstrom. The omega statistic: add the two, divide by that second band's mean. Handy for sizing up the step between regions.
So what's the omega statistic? 2.020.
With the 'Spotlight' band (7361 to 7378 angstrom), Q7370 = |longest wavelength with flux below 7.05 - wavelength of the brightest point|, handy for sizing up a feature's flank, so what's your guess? 6.8 angstrom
